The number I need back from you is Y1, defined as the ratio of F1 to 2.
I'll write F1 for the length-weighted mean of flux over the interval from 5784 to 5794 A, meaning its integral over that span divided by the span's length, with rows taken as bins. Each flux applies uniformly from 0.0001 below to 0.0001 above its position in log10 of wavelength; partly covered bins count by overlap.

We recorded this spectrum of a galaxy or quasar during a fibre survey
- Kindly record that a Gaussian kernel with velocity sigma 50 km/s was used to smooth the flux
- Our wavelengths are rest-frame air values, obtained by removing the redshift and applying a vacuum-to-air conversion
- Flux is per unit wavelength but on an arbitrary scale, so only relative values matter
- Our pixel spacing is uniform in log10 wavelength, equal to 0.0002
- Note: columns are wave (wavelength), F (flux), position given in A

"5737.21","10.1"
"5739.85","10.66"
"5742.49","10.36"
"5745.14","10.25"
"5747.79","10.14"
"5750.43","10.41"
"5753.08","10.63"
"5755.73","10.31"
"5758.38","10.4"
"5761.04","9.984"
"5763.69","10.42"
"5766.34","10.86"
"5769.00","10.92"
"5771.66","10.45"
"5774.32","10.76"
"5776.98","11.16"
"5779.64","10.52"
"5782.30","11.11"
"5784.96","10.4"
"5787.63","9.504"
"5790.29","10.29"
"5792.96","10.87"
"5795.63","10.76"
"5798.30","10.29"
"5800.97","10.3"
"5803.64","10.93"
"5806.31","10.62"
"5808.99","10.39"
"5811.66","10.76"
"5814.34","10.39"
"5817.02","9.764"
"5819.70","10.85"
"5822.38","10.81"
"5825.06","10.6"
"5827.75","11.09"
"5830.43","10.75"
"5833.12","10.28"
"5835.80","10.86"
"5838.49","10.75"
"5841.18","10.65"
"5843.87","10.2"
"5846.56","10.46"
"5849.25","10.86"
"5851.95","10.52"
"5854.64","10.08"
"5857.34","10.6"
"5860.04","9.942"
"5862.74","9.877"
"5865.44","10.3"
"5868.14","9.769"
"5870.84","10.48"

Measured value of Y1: 5.12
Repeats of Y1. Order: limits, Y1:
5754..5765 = 5.14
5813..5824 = 5.23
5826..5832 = 5.43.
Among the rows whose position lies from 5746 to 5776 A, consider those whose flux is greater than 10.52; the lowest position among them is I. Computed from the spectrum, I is 5753.08 A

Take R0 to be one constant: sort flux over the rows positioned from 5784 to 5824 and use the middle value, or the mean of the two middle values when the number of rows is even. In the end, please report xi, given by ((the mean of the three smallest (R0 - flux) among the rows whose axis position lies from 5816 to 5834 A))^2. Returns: 0.27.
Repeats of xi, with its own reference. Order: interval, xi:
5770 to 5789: 0.37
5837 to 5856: 0.12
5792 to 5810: 0.21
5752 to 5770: 0.16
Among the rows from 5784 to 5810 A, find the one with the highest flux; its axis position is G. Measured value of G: 5803.64 A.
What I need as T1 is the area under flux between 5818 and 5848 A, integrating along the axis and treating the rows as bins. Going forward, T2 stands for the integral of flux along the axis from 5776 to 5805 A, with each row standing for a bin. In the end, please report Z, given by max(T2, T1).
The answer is 320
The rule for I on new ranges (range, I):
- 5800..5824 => 5803.64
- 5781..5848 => 5782.30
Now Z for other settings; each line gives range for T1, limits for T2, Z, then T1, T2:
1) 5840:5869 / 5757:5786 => 308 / 299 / 308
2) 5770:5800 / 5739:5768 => 317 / 317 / 302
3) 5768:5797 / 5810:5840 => 319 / 308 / 319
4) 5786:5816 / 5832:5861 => 314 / 314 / 304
